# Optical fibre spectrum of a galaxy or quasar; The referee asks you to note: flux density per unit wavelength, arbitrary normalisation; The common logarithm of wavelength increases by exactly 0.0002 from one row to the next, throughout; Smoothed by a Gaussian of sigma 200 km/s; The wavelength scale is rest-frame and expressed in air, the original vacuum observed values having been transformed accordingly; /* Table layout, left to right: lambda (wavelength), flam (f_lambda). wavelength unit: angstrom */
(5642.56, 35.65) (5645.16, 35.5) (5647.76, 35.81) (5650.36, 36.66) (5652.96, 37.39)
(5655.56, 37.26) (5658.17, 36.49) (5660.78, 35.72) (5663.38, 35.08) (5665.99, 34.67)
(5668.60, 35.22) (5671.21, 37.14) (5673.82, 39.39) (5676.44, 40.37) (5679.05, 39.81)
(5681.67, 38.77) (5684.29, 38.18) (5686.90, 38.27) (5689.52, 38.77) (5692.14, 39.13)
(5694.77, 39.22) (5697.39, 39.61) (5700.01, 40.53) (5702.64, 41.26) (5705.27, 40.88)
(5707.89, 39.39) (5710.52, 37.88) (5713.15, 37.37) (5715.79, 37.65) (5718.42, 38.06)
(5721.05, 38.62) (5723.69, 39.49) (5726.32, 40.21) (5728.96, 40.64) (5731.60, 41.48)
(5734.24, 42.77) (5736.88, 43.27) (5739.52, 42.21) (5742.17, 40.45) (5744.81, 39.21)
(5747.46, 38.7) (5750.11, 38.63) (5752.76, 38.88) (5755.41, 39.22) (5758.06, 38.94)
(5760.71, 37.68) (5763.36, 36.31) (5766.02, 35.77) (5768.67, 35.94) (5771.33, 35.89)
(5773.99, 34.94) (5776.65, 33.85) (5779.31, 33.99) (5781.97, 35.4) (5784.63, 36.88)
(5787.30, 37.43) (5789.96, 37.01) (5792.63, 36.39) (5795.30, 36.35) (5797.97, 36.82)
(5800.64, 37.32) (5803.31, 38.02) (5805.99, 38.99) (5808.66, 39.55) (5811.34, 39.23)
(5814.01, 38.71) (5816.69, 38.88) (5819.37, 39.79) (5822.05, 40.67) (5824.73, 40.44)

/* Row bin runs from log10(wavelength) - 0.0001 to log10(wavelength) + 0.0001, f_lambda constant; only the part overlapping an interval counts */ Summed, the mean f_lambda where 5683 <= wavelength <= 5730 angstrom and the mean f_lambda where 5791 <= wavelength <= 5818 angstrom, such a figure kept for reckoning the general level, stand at 77.2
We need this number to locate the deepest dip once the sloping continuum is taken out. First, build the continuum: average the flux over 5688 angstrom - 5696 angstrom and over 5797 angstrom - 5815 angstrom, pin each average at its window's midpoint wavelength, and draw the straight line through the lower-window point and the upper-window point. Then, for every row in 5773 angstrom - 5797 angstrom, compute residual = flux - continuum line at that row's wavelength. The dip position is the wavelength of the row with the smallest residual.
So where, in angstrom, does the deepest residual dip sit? 5776.65 angstrom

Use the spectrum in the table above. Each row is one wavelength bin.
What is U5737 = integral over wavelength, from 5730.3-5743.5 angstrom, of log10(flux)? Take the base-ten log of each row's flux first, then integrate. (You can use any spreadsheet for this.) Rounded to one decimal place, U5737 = 21.4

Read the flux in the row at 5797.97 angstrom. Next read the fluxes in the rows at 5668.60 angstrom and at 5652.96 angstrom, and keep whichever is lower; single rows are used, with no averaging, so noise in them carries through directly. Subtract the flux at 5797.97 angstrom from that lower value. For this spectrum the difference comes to -1.6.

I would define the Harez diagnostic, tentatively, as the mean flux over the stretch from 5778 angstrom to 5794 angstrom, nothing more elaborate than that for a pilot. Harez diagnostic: 36.2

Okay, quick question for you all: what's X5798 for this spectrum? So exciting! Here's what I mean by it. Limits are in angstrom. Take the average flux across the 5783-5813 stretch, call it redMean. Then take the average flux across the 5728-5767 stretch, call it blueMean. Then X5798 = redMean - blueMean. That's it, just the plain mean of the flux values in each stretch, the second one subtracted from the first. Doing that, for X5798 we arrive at -2.0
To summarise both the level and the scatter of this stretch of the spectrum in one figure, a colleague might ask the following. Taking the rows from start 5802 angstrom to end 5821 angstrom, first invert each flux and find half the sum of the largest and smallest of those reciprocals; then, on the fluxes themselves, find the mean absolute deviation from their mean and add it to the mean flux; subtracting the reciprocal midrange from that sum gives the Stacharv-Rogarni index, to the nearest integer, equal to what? 39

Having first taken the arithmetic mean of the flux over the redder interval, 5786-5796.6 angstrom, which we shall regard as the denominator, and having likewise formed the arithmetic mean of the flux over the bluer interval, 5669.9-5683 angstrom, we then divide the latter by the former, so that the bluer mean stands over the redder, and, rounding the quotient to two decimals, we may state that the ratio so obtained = 1.06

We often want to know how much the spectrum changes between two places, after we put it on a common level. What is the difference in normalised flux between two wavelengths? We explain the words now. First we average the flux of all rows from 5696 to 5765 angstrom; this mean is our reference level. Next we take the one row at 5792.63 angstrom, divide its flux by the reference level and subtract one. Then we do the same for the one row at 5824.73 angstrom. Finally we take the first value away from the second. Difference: 0.10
